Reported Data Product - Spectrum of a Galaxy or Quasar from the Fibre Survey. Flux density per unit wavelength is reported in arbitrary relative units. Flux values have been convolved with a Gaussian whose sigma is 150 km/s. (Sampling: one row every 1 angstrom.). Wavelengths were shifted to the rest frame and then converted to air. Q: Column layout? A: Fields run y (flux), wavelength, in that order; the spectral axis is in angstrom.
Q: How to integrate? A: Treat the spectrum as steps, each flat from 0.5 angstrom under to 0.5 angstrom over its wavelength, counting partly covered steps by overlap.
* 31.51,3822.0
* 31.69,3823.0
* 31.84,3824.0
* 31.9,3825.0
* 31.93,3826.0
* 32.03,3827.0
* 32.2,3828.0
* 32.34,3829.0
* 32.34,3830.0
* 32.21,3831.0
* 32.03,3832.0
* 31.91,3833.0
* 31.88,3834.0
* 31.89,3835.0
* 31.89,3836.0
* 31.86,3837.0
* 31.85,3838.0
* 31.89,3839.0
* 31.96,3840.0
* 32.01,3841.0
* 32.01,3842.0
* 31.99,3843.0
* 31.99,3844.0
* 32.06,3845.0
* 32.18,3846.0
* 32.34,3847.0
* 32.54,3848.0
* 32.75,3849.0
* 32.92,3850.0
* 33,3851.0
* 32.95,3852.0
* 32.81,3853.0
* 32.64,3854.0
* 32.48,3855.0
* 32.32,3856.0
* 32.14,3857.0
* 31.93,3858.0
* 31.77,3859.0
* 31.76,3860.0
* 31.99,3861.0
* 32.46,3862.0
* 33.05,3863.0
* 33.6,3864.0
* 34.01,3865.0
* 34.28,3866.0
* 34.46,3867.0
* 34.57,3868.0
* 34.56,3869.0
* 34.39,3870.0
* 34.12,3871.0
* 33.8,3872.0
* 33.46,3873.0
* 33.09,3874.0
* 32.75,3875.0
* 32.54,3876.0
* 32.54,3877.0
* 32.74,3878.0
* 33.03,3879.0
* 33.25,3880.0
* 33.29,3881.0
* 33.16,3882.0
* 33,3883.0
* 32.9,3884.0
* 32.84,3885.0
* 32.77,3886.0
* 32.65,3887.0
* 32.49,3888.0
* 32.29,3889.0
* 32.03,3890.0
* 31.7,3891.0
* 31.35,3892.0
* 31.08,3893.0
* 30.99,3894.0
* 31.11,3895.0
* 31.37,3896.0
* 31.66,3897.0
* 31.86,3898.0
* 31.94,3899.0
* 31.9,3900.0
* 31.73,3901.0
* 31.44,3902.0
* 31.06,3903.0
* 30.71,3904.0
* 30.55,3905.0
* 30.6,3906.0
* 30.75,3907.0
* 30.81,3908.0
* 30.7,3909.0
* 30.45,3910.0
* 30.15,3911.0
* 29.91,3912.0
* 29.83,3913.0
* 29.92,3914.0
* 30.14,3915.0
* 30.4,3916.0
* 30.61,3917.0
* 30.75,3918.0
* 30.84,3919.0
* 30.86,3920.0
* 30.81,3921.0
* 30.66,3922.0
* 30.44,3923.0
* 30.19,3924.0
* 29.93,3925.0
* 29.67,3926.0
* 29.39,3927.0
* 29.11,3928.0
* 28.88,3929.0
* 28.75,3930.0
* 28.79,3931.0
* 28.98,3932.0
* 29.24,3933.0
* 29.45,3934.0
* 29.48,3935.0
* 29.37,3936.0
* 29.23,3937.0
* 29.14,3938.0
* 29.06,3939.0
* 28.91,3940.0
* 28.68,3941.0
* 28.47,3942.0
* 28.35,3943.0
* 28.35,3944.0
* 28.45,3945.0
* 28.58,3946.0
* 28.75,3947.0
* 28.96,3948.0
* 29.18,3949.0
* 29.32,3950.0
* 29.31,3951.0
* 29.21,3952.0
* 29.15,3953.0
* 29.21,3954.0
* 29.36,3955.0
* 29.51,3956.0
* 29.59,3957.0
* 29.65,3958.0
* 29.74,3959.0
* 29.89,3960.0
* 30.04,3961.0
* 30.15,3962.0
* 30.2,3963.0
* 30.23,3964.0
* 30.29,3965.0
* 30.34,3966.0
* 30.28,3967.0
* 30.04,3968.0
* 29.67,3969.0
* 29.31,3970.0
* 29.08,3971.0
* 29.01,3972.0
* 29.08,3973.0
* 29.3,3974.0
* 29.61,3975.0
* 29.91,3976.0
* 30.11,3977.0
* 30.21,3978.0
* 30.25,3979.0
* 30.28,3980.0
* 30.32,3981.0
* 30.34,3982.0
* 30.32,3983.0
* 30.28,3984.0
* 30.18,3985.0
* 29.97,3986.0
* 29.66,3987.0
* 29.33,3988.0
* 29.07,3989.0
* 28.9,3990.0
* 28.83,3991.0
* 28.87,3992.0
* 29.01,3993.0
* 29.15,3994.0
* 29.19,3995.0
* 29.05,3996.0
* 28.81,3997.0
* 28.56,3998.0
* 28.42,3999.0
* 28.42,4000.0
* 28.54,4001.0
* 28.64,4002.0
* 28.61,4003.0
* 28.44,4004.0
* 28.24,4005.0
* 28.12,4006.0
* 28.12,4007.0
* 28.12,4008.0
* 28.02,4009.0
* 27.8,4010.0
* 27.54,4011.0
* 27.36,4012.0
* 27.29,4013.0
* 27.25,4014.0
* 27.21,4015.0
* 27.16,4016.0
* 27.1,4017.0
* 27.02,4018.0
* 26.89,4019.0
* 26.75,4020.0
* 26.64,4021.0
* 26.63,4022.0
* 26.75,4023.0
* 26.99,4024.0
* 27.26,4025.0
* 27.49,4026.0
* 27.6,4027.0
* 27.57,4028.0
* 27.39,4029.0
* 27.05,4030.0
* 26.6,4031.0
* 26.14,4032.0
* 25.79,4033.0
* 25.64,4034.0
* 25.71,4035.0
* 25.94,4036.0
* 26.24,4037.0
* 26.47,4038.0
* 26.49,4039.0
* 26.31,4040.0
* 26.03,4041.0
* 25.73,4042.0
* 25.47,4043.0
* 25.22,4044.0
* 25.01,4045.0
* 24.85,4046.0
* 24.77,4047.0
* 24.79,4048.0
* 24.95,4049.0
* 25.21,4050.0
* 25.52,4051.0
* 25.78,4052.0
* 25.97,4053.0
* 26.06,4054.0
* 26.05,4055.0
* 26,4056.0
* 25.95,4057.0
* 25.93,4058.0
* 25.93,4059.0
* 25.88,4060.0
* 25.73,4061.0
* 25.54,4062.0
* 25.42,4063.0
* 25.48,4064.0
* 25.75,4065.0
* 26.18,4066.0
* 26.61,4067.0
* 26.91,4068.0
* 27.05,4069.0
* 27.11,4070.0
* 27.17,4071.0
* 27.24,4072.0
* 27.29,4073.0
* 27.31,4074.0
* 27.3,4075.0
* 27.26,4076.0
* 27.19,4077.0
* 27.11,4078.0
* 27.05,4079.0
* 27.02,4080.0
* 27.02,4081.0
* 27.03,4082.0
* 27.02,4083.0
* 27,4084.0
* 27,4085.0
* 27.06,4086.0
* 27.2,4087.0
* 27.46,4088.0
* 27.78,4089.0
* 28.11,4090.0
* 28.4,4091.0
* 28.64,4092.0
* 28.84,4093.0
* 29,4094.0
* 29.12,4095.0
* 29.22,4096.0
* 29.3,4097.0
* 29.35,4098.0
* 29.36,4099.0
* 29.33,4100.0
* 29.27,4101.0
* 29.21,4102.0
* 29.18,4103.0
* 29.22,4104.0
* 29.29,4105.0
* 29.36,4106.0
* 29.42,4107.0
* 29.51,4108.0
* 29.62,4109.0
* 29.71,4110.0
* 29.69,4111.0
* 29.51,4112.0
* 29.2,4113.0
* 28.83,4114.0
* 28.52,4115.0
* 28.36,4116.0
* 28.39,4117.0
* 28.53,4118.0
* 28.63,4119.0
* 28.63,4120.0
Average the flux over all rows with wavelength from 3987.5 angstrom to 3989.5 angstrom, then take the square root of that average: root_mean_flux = 5.40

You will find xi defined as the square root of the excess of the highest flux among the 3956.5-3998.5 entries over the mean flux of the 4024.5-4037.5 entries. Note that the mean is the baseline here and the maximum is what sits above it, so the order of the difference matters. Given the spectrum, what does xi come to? 1.92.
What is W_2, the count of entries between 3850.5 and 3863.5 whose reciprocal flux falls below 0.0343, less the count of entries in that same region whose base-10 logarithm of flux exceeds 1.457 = 0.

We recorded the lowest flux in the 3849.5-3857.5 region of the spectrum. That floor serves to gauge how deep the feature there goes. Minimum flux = 32.14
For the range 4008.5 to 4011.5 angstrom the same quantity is 27.54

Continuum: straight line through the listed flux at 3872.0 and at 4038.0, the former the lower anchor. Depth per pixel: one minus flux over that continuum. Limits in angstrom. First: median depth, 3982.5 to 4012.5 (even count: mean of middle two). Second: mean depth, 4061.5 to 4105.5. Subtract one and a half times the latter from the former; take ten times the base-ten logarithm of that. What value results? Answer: -7.4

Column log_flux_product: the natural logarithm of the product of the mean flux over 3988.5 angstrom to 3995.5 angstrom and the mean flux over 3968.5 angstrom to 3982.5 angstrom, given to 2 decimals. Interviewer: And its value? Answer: 6.76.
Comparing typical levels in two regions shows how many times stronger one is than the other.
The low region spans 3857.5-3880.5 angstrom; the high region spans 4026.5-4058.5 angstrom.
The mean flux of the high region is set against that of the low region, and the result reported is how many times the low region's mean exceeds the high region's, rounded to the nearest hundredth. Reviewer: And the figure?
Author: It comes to 1.28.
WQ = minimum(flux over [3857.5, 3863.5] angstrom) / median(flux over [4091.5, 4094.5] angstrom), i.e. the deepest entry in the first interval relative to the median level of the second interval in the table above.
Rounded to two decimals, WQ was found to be 1.10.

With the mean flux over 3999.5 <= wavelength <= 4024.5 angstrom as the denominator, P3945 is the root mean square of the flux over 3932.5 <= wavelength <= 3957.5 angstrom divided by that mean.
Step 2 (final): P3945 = 1.05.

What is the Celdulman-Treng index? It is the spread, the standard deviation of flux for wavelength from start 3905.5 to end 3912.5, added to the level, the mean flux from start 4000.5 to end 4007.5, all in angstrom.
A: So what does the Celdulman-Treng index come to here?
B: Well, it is 29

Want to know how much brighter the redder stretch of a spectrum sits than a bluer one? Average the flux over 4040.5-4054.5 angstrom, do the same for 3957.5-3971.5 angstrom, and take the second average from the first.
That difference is -5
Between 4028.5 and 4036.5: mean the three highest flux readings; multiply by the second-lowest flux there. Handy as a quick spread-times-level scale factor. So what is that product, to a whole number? 695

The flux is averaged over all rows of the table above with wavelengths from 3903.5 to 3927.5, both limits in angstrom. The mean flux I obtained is 30.4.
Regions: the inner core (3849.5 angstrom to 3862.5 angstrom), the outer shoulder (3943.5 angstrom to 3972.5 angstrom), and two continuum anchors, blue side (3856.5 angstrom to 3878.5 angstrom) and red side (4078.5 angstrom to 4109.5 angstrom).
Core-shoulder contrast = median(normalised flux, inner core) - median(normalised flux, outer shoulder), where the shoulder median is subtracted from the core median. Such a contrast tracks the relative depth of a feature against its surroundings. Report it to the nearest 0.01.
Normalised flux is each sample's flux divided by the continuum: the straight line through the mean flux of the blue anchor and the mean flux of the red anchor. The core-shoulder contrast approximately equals 0.03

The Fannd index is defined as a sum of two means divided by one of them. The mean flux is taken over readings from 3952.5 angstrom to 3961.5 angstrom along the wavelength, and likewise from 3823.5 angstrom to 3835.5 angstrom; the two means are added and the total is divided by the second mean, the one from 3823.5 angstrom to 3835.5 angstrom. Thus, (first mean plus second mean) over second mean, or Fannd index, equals 1.92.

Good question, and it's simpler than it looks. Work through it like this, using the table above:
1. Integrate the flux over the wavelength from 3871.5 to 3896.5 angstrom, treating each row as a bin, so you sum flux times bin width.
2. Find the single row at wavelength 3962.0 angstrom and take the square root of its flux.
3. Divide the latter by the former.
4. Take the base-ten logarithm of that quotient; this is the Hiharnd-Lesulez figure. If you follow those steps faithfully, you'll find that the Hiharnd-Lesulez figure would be -2.17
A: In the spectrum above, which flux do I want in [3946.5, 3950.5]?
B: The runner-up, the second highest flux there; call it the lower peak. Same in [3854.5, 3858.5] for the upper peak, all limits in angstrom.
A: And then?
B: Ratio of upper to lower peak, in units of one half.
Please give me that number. 2.22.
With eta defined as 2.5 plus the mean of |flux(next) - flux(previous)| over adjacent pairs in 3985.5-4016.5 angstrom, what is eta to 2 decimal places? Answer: 2.63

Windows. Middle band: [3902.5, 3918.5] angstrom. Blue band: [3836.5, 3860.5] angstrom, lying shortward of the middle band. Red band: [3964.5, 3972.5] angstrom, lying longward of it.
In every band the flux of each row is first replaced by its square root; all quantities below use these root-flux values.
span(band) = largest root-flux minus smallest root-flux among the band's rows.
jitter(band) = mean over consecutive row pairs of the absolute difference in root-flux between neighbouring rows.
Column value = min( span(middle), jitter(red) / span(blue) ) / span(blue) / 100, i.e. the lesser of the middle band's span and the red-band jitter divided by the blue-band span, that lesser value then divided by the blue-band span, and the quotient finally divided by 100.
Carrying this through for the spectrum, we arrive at 0.010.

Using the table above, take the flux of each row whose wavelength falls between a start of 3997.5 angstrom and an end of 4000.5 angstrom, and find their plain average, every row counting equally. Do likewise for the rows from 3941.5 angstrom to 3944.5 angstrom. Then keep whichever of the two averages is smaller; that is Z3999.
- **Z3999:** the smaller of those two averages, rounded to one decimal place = 28.4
